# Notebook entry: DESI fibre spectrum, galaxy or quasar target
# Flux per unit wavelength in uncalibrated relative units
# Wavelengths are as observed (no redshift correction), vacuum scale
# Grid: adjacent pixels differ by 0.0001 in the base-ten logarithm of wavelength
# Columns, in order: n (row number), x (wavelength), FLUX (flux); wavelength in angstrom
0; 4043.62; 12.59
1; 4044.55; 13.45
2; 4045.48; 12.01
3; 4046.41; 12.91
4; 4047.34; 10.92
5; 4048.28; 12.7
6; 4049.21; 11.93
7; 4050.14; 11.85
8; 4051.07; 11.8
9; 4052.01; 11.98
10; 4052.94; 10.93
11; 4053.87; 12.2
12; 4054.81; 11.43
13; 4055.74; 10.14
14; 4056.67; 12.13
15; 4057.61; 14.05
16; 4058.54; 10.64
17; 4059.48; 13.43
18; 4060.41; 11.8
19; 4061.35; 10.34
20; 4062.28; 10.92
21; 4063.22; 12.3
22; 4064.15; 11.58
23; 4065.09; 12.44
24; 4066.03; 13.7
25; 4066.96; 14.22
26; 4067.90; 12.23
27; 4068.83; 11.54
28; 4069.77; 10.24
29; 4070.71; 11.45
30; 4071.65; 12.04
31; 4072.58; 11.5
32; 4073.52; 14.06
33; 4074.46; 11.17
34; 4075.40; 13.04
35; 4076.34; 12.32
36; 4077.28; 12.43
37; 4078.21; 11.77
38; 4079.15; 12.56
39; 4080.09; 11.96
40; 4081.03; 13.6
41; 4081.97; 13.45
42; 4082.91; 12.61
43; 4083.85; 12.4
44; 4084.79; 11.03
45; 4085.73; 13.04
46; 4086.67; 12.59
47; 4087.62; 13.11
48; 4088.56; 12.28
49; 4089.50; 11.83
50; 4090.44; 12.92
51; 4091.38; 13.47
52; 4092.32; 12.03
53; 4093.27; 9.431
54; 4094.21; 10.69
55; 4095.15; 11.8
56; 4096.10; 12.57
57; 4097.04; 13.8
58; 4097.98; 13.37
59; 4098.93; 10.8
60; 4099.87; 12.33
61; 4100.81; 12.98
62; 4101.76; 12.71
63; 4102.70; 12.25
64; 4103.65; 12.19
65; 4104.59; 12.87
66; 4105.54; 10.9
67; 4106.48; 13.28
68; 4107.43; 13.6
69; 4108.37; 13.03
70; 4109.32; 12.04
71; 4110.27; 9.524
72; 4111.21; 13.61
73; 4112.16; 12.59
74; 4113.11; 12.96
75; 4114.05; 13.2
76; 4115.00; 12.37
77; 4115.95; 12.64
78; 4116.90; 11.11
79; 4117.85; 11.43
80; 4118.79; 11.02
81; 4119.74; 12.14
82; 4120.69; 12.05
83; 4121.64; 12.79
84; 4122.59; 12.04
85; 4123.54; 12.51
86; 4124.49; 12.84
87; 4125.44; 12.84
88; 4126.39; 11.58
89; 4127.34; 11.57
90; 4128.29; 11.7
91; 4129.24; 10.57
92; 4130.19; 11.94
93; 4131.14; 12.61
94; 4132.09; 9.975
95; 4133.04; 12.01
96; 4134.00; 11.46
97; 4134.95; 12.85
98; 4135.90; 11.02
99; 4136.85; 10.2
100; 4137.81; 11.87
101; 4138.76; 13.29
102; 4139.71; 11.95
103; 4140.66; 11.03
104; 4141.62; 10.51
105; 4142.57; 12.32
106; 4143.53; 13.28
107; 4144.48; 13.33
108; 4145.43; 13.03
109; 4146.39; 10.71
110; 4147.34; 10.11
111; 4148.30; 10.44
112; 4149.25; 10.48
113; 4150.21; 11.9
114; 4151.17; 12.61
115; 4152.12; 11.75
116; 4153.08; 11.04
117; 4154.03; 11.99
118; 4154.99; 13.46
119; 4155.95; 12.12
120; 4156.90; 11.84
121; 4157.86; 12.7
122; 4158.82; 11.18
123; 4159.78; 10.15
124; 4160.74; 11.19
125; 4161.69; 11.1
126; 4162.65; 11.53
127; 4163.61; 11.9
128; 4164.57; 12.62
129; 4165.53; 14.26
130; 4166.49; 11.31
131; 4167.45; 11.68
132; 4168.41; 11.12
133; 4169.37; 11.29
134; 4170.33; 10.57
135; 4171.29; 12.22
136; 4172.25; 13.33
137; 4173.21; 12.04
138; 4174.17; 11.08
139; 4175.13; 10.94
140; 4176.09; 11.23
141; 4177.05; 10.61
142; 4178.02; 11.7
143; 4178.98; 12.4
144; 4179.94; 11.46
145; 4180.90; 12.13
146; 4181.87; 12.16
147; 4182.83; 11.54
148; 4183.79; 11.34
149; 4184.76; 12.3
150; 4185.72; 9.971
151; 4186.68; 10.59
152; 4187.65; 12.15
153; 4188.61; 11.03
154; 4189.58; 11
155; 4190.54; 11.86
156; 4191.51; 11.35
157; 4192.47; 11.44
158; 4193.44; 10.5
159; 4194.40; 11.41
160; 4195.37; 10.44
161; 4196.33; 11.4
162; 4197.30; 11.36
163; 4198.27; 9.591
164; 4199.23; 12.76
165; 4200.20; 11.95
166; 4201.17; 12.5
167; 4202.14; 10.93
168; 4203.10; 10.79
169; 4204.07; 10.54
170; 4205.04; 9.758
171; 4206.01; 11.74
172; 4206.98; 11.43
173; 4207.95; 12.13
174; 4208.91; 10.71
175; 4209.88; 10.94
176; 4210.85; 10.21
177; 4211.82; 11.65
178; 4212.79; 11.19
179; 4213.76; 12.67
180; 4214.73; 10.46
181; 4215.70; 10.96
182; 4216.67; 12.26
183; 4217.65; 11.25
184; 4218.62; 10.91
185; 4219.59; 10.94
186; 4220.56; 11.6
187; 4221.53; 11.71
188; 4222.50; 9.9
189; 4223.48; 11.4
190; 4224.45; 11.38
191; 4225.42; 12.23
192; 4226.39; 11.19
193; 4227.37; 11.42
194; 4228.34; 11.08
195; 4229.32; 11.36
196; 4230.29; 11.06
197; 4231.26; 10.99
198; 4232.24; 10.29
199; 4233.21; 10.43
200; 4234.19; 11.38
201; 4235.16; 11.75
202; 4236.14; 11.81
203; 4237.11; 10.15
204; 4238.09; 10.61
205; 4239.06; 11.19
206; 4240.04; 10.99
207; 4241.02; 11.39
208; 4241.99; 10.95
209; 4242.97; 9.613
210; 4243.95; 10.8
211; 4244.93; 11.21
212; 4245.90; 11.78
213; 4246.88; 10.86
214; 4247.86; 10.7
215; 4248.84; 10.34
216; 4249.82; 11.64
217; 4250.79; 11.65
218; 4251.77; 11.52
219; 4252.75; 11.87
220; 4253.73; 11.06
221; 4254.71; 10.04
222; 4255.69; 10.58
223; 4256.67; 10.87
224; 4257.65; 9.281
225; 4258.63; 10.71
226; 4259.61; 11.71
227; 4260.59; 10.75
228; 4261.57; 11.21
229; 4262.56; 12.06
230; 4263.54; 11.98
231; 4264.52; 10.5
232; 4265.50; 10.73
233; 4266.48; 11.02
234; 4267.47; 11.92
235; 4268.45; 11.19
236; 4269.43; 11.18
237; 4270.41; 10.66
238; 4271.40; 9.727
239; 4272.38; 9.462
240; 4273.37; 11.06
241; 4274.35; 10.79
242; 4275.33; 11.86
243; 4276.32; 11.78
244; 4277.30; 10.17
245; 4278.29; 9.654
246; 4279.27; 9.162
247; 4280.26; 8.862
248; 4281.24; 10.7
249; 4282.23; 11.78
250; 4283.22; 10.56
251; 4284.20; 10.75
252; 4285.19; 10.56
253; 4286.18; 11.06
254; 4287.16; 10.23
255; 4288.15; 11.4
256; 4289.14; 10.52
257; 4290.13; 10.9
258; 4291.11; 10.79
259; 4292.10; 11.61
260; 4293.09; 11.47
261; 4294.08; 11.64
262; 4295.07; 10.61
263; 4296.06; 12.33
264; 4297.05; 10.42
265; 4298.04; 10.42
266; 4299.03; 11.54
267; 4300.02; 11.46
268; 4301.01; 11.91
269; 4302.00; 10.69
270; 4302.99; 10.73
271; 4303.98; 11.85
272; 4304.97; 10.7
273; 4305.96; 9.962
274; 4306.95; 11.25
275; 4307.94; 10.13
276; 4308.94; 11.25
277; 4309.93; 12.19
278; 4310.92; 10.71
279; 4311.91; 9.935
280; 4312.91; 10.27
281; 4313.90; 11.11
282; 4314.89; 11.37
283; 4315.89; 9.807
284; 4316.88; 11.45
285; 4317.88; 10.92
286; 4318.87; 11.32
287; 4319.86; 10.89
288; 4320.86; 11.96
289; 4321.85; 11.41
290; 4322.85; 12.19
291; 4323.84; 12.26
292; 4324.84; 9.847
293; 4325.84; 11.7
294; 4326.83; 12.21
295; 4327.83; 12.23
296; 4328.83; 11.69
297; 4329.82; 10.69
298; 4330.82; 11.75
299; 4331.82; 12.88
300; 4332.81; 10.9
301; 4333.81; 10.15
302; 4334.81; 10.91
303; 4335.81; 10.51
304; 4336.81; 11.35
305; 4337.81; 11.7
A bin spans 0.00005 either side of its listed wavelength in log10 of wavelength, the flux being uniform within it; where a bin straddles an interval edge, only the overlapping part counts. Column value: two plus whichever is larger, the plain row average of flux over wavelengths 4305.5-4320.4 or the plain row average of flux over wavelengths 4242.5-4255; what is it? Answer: 13.0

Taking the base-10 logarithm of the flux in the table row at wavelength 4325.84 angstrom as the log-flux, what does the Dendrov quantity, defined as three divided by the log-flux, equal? 2.81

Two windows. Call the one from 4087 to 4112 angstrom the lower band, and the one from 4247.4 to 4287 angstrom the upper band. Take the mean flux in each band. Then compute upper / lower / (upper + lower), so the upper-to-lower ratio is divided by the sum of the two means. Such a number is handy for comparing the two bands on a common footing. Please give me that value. 0.0381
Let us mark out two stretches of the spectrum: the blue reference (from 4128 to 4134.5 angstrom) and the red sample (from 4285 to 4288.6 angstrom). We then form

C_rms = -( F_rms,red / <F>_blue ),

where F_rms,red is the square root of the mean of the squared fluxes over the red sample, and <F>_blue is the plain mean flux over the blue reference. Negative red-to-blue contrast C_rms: -0.94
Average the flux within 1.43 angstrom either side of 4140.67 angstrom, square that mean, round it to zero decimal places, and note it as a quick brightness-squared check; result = 125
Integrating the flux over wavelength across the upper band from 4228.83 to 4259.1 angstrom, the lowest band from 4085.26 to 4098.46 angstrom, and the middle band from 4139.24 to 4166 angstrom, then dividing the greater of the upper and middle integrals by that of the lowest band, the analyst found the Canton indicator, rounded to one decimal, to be 2.0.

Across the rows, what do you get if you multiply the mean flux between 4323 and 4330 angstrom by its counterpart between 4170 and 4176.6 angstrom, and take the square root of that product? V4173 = 11.6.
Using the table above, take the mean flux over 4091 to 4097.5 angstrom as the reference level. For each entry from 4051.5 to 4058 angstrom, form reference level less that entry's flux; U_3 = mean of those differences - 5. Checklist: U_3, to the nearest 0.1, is -4.9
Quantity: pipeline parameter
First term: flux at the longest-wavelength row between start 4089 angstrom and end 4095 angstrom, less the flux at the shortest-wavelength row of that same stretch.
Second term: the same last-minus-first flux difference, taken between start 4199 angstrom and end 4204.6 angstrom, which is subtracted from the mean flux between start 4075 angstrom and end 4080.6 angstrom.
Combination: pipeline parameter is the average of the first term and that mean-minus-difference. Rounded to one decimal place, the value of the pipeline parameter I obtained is 6.7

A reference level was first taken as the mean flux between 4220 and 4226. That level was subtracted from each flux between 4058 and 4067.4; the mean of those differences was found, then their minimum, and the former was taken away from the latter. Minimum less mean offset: -1.8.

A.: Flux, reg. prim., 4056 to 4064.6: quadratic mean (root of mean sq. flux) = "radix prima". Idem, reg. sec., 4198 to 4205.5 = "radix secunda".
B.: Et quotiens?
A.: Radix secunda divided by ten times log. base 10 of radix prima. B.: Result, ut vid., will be 1.04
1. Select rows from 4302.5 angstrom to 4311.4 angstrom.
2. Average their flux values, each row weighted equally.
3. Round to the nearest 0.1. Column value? 11.0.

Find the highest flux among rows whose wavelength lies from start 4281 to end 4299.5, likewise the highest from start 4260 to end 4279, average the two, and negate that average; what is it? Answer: -12.2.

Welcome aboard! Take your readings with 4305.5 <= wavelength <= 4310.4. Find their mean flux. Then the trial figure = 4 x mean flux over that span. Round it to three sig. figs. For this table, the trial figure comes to 43.8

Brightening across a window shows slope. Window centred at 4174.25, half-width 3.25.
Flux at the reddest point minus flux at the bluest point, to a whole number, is -2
